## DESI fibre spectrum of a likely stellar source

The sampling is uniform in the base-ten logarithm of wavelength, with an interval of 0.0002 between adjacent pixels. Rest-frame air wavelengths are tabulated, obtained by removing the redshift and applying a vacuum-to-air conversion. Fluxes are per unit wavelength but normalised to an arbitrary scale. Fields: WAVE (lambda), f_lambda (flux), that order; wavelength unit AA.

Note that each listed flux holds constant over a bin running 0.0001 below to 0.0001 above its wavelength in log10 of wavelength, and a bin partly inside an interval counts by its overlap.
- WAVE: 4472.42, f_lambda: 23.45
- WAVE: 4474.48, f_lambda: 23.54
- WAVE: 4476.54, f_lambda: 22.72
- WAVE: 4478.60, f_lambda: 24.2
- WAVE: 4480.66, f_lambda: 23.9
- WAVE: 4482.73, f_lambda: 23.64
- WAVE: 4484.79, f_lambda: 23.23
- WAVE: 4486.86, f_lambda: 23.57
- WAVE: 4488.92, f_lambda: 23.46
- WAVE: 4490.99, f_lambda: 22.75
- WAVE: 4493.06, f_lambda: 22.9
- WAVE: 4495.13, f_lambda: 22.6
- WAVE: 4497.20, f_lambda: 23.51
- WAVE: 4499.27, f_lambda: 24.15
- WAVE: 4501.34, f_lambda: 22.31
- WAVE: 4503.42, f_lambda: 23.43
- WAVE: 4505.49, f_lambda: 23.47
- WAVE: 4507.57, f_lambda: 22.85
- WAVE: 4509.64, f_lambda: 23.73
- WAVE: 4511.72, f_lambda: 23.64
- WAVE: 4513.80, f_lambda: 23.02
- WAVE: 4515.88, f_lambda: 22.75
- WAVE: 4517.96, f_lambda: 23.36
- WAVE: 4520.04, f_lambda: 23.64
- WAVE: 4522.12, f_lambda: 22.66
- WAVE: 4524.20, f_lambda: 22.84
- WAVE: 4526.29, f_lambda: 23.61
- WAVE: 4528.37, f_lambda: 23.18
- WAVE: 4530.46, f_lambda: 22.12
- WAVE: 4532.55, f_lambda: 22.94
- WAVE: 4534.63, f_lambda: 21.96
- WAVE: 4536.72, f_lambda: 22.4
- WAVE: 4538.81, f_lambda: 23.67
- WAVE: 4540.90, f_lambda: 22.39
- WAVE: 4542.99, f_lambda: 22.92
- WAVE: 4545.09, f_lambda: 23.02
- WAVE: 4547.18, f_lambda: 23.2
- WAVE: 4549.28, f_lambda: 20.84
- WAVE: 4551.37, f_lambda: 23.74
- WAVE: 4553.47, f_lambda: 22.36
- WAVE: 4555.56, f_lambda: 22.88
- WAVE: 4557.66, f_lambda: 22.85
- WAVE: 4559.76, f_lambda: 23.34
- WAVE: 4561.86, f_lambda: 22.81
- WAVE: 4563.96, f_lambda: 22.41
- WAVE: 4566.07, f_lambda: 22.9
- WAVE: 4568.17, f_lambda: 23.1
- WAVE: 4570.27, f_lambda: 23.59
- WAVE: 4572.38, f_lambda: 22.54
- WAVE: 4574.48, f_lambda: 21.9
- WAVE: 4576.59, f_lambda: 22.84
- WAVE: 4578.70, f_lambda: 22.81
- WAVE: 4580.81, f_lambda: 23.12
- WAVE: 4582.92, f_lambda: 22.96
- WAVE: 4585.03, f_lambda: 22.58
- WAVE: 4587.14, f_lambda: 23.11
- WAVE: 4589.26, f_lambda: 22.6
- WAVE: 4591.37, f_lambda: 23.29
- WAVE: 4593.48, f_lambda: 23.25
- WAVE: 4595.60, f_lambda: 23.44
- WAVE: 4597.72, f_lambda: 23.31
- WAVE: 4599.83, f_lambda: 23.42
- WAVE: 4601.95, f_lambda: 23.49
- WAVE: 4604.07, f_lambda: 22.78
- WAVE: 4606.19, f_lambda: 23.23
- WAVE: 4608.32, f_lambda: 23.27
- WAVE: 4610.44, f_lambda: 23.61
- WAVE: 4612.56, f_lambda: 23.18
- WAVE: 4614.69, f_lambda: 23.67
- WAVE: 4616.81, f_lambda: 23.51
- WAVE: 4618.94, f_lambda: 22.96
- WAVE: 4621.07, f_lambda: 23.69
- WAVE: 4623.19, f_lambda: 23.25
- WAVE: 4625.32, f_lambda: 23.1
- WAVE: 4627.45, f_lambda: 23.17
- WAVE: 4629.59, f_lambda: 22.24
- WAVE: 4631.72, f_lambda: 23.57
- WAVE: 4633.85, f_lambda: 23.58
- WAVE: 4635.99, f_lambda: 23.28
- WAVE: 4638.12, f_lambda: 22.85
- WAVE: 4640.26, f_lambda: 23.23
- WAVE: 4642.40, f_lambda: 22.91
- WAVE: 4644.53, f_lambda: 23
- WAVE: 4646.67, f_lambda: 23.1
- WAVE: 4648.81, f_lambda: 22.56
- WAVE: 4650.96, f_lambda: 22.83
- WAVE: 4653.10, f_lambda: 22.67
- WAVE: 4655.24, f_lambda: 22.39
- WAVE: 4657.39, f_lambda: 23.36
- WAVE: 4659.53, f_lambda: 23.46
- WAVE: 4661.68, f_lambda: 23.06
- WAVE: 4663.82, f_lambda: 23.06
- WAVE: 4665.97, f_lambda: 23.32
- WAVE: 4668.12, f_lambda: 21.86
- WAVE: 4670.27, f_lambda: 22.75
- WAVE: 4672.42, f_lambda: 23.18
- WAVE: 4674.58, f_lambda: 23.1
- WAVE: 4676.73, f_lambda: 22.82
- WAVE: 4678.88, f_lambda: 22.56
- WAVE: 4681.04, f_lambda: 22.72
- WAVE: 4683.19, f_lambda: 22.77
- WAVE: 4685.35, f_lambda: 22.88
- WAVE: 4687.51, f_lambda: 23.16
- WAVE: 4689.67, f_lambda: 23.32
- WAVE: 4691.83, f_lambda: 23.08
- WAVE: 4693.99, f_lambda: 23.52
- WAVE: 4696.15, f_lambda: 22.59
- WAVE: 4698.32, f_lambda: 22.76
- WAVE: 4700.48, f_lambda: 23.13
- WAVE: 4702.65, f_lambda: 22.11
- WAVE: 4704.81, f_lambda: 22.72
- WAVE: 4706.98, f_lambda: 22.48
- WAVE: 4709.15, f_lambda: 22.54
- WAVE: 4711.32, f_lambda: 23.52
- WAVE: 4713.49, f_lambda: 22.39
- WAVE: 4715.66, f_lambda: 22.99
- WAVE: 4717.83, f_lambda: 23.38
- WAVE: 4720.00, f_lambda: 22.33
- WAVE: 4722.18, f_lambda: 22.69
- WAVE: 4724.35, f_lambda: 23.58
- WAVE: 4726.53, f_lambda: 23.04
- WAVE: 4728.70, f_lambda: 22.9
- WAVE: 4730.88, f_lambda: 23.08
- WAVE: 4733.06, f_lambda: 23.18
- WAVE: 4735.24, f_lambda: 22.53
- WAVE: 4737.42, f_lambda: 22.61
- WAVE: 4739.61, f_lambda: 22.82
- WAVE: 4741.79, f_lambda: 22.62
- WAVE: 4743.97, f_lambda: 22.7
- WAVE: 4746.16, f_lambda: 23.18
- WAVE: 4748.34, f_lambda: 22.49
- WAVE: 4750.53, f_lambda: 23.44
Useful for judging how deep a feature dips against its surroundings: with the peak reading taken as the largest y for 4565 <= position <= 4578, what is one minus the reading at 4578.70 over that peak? 0.033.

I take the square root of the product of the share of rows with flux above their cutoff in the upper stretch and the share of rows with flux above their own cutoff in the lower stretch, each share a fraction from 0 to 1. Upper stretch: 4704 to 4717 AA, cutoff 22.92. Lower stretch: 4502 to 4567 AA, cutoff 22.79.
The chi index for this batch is 0.486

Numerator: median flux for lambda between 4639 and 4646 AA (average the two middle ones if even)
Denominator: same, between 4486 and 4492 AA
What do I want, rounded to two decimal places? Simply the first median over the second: 0.98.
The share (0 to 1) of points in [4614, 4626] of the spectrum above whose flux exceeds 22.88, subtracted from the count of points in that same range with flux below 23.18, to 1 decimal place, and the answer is 1.0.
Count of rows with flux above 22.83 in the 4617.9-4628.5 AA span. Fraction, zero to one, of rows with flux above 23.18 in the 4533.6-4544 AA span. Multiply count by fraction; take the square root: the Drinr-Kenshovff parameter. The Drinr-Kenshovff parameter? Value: 1.0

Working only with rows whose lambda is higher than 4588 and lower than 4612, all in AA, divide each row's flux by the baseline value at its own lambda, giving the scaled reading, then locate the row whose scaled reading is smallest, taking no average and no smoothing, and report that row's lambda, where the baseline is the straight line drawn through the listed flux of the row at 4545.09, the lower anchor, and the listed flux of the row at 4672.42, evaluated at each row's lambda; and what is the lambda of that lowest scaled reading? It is 4589.26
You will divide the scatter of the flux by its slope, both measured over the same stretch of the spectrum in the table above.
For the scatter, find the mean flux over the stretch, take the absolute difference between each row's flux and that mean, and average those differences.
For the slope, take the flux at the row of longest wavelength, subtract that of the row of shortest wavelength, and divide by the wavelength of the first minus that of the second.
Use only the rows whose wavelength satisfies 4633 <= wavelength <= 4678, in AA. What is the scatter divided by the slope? -17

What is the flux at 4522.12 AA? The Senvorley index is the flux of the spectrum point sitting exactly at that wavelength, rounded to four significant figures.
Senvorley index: 22.66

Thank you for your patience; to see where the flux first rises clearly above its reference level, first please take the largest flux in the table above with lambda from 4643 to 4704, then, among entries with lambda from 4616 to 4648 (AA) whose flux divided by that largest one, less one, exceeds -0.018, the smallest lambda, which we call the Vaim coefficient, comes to 4616.81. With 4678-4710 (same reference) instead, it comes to 4687.51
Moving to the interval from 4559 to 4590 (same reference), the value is 4559.76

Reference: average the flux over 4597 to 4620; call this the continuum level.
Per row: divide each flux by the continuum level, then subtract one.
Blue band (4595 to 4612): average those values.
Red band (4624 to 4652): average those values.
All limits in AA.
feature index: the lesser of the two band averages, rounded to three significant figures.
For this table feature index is -0.0120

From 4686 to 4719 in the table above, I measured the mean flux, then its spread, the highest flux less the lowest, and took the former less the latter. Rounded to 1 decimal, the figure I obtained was 21.5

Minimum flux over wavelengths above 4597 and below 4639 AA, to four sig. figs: 22.24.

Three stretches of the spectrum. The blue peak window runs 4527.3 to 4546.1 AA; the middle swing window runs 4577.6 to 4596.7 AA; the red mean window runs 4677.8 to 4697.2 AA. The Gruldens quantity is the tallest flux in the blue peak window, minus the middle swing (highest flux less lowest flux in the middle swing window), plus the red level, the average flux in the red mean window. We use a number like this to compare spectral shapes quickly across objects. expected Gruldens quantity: 45.8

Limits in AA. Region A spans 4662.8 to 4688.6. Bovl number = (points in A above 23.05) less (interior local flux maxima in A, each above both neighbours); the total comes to 3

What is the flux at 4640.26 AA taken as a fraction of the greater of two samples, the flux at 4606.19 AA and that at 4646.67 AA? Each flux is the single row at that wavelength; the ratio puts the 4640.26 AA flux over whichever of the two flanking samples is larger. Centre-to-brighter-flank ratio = 1.00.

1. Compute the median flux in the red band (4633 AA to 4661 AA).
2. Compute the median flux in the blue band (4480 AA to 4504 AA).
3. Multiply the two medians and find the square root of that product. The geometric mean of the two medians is 23.2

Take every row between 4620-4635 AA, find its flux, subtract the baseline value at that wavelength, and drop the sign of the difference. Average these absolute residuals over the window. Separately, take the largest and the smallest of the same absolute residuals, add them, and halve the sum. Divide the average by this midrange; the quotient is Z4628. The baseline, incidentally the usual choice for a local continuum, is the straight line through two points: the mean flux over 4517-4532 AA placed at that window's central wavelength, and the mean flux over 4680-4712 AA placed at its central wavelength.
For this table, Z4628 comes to 1.1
